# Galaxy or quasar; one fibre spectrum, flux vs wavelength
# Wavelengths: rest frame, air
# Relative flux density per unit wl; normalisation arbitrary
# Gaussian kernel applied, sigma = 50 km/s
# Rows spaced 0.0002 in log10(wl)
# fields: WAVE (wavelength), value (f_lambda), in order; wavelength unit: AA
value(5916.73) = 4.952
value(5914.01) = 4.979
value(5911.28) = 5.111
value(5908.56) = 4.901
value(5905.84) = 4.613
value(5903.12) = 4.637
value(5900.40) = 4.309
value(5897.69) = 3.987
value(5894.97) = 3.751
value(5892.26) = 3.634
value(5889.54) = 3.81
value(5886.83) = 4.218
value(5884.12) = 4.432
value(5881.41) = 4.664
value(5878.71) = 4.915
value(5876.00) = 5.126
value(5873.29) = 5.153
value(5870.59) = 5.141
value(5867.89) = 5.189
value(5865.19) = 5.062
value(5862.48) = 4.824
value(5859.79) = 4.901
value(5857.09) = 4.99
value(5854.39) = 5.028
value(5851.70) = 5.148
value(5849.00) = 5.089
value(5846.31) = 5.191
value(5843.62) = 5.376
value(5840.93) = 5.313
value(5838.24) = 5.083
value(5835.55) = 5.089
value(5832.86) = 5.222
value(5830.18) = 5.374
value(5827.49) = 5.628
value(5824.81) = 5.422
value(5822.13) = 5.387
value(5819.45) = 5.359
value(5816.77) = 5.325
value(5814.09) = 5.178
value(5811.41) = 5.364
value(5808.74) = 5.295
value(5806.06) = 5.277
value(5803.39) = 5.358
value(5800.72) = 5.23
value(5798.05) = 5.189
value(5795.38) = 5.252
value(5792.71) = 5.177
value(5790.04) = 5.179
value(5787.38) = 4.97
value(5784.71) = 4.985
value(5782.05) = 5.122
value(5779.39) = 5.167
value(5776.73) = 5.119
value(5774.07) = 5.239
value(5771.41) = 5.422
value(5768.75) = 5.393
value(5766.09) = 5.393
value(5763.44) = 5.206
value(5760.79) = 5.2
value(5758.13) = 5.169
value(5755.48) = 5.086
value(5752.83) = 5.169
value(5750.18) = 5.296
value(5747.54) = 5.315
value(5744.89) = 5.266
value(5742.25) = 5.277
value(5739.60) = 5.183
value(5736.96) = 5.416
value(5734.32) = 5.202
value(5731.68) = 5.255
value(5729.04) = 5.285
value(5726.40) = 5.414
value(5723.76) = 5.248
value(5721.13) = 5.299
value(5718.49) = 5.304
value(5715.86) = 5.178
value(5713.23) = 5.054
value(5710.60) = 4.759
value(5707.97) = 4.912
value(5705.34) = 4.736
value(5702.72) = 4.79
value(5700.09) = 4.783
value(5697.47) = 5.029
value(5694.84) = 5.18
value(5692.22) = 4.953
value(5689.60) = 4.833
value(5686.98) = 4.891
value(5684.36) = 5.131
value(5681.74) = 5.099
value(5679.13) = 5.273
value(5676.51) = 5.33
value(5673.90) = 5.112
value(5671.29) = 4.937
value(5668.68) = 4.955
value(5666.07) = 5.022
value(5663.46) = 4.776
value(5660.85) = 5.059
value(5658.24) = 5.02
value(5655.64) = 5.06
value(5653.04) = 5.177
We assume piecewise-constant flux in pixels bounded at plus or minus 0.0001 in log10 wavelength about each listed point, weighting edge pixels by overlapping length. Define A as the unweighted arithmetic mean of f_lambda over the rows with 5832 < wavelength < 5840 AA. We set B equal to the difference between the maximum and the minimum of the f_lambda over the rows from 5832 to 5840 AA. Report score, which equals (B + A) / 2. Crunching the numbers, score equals 2.64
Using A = 5.13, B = 0.14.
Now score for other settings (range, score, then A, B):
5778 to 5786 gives 2.64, 5.09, 0.18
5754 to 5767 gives 2.76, 5.21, 0.31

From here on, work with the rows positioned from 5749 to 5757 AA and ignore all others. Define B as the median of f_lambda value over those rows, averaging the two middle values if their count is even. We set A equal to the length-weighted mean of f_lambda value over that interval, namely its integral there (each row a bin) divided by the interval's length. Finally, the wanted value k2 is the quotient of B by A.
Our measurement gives 0.998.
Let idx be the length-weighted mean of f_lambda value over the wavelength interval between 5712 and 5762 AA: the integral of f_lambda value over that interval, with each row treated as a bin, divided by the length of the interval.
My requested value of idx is 5.24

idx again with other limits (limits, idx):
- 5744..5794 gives 5.20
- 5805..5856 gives 5.27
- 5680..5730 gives 5.05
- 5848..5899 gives 4.68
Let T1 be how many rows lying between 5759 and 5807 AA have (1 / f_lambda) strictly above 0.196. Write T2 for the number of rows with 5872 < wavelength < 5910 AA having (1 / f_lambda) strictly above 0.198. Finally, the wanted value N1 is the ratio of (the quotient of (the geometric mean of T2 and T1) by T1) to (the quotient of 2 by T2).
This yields 14.7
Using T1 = 2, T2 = 12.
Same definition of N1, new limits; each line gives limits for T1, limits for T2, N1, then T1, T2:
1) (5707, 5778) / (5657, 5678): 2.8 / 4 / 5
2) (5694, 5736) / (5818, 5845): 0.0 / 7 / 0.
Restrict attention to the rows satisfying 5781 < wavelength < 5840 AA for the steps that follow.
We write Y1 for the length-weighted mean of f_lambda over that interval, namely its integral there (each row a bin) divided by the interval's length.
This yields 5.25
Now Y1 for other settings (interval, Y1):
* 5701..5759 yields 5.16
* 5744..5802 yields 5.21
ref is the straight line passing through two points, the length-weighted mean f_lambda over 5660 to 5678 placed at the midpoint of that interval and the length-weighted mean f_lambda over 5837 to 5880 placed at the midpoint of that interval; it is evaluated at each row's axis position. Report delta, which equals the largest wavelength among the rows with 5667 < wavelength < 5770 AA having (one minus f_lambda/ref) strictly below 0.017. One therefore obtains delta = 5768.75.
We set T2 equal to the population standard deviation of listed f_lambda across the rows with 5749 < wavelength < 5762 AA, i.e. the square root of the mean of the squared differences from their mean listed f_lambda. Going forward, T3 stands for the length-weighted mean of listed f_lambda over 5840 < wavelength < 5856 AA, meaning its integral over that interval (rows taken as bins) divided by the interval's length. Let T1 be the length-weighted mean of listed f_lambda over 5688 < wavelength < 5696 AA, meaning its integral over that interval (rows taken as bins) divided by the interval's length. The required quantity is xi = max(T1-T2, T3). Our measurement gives 5.18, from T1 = 4.98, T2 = 0.068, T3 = 5.18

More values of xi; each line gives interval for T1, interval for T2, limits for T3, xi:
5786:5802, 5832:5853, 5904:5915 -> 5.06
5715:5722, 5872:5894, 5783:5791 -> 5.04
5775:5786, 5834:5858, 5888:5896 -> 4.99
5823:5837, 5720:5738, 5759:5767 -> 5.27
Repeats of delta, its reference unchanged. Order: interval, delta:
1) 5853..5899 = 5876.00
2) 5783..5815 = 5814.09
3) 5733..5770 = 5768.75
